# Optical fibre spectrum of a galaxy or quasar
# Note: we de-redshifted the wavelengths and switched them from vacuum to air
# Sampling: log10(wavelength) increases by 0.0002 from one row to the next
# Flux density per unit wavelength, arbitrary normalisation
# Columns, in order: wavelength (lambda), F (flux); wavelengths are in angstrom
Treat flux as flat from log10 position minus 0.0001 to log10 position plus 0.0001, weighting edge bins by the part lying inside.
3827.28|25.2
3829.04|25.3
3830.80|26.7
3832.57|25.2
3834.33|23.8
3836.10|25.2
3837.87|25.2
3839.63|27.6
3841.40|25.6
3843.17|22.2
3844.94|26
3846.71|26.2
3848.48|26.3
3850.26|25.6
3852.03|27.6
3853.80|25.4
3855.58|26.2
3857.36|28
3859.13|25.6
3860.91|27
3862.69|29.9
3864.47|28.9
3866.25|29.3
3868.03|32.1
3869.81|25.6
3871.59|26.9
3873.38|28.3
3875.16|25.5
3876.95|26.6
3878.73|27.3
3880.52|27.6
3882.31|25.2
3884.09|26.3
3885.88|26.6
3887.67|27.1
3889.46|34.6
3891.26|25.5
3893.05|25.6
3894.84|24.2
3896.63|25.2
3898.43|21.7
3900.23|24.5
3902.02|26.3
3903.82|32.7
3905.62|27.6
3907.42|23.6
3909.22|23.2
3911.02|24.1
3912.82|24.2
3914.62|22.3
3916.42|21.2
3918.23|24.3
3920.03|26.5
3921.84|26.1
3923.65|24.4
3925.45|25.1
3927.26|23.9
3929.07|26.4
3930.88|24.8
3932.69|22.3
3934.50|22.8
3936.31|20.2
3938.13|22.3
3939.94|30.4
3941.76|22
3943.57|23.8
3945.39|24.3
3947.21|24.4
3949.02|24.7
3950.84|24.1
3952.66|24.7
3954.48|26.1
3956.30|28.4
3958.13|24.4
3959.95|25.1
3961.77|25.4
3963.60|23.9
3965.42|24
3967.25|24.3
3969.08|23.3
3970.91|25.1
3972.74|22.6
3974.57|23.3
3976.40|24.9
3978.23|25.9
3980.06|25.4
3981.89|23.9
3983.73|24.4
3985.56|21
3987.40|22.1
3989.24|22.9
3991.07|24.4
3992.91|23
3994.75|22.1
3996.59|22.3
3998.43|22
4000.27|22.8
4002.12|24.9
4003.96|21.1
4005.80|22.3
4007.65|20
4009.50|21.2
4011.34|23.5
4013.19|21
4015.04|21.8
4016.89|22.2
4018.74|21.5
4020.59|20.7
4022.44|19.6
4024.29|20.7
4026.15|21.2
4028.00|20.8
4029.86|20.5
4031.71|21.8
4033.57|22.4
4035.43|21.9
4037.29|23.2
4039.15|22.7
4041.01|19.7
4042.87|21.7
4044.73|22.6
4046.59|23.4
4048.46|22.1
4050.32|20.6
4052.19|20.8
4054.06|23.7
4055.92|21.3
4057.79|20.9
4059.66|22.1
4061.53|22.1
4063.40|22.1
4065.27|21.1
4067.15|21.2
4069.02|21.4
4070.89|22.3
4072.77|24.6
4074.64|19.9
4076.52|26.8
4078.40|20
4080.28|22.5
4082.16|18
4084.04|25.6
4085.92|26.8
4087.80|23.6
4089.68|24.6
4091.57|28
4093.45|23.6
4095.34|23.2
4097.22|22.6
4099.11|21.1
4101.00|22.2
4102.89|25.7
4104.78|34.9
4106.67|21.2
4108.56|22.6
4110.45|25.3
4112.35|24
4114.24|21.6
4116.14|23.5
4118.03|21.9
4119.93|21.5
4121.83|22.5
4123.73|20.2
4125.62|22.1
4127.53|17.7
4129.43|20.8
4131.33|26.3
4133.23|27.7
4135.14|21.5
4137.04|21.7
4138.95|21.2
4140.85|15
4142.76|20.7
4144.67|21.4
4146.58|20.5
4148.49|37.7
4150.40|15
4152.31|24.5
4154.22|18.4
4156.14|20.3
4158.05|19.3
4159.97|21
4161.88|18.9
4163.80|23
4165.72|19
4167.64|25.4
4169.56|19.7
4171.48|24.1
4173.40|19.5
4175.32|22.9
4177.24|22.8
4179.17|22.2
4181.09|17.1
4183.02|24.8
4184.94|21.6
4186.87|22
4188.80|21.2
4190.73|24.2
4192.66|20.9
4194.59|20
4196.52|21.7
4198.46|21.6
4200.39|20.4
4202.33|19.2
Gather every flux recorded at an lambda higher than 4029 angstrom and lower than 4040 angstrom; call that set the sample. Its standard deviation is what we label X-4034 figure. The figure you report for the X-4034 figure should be 0.9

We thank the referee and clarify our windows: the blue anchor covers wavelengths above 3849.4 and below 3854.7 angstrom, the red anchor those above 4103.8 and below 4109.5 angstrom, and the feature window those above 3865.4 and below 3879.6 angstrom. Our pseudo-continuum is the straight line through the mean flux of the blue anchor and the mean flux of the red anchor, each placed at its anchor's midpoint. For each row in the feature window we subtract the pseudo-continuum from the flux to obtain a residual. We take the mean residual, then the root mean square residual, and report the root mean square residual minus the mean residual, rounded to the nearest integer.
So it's 1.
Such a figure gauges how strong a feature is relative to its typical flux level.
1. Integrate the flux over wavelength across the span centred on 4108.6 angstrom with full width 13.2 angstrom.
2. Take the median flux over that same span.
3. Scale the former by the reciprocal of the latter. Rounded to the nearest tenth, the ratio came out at 13.8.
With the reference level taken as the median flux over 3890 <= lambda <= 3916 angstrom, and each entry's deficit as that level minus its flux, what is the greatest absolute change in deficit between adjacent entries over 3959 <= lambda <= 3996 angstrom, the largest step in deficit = 3.4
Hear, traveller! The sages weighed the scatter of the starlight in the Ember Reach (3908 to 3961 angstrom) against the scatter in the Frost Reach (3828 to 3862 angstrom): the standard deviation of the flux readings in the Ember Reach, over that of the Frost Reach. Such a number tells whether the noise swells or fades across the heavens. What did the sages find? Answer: 1.5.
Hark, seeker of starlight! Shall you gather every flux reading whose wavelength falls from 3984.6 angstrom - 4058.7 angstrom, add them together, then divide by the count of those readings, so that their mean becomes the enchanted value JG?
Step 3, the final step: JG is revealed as 21.9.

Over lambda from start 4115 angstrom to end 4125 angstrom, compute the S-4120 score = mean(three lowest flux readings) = 21.2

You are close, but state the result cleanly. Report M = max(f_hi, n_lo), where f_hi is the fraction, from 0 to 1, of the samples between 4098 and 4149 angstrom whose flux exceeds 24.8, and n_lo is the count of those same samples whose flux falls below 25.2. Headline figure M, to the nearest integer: 21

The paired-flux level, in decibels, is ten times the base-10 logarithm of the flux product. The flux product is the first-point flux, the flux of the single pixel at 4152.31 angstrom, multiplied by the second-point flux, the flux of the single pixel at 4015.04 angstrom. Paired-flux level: 27.3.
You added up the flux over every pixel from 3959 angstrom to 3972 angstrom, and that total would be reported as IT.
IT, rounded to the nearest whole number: 171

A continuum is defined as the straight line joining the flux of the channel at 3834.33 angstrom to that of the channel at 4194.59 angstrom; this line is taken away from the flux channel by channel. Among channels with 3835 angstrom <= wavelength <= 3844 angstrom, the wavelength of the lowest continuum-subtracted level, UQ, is 3843.17 angstrom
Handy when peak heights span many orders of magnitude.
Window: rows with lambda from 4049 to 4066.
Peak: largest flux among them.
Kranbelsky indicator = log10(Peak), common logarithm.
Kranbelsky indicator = 1.37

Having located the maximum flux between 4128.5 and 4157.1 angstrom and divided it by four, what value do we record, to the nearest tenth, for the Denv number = 9.4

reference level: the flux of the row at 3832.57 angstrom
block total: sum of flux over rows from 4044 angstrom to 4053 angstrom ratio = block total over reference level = 4.3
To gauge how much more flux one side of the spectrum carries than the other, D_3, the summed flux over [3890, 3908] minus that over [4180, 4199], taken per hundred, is 0.42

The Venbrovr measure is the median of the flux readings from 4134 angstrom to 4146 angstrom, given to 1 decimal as 21.3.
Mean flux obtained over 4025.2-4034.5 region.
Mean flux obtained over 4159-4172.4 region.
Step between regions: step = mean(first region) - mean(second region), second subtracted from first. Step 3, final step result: 0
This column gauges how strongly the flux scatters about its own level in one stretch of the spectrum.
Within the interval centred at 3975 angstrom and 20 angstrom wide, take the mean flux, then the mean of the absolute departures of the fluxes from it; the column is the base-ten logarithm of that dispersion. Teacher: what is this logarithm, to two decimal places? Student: -0.11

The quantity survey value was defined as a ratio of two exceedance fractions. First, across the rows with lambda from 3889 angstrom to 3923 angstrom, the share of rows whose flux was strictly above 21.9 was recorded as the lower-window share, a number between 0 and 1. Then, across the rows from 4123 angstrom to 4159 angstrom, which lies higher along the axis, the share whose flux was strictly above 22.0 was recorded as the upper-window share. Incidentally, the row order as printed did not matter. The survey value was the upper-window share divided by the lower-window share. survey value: 0.29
